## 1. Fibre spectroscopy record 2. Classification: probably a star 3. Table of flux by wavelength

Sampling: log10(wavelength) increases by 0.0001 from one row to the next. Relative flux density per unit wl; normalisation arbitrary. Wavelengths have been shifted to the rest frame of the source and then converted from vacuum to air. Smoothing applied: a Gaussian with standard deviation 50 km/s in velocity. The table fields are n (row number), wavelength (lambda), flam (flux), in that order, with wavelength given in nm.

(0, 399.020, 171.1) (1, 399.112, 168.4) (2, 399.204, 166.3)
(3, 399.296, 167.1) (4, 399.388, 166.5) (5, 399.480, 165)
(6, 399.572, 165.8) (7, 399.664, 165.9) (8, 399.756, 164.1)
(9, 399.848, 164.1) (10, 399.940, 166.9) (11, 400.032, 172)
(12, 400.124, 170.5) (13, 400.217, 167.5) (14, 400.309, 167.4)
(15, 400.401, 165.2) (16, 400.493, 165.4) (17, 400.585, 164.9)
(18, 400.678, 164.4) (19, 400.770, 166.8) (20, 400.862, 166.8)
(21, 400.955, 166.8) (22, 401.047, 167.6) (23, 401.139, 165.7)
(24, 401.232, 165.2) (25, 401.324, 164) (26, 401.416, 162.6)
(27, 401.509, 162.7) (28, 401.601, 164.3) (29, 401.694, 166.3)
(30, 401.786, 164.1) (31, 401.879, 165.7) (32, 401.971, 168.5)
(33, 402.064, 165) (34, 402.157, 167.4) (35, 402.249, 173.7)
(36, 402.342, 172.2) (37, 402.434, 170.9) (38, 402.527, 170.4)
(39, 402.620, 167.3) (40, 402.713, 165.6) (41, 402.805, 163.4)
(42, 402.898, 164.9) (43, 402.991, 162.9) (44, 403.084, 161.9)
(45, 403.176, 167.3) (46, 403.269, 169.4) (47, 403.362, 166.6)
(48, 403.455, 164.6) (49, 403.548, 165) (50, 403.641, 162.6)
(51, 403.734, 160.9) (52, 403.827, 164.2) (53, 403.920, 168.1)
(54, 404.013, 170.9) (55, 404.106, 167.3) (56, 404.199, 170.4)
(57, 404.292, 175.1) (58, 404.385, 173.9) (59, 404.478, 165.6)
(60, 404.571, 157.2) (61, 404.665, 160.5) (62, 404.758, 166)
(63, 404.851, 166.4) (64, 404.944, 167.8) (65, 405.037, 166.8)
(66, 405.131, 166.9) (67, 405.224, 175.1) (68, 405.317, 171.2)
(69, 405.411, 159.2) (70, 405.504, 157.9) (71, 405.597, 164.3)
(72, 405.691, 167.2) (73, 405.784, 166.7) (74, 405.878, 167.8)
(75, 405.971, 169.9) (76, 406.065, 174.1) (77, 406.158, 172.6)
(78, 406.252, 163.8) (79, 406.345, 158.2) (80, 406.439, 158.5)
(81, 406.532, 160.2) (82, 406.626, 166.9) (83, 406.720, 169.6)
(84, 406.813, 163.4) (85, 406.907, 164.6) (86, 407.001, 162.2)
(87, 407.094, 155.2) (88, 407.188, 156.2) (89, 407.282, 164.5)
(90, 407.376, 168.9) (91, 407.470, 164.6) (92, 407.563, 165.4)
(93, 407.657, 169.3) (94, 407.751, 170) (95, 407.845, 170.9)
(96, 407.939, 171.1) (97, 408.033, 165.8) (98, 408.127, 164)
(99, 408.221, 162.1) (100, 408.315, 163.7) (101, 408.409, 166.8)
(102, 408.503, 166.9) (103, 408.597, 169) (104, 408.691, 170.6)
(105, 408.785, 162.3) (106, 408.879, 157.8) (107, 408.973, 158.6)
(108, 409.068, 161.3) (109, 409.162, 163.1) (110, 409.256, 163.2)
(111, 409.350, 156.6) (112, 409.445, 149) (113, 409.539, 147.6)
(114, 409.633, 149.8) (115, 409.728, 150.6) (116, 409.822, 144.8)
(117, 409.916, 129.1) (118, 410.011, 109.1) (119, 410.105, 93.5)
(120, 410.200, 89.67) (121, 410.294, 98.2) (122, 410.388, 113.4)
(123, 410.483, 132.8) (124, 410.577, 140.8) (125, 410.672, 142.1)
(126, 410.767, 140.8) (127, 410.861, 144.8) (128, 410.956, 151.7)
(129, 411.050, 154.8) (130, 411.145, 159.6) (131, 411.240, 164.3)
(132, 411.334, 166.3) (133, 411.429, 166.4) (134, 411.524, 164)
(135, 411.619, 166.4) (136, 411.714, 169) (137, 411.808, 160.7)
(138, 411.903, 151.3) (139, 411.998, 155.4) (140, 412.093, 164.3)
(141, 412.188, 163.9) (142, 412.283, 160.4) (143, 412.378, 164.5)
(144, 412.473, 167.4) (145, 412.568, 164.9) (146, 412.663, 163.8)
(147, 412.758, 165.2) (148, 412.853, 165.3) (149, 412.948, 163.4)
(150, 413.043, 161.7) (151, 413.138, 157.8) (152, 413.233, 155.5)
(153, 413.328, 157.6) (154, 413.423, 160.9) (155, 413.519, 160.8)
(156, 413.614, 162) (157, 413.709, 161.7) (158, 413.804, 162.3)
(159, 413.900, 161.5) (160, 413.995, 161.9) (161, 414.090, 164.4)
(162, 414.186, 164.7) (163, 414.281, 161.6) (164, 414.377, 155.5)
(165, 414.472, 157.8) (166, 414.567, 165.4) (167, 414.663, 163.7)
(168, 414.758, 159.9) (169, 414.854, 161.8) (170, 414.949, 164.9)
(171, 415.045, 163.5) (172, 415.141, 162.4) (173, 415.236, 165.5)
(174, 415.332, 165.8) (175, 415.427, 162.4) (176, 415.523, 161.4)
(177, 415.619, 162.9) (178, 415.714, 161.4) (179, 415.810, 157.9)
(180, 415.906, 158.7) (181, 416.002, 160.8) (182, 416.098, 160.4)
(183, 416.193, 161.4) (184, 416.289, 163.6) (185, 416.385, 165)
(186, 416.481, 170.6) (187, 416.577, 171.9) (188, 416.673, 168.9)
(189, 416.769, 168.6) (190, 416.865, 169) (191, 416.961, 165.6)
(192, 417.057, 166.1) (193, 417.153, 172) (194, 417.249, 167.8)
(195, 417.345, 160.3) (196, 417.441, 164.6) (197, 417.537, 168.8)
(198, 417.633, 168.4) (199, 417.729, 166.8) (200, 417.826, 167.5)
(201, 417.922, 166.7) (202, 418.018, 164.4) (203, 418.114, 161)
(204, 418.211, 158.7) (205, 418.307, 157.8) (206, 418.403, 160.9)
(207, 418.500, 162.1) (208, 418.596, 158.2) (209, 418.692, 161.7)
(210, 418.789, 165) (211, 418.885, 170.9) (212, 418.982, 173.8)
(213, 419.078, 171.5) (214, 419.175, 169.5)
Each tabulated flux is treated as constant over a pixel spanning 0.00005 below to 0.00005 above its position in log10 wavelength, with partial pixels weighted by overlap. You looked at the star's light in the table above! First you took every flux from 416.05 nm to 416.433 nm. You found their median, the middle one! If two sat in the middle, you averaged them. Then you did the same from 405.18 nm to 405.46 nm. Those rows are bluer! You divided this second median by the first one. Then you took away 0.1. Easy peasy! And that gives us 0.954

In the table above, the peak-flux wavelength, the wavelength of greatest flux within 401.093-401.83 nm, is 401.694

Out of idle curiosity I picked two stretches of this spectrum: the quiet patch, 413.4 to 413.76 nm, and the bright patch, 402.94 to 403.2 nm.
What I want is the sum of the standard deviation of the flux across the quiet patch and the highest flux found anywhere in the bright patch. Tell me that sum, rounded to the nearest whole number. 168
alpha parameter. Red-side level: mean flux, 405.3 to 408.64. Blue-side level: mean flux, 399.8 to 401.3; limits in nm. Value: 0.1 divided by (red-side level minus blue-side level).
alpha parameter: -0.074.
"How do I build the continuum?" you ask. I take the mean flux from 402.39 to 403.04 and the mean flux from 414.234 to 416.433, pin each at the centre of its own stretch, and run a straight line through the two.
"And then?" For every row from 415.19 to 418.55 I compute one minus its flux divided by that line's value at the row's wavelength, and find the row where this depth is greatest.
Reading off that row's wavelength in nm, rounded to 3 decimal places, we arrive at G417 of 415.810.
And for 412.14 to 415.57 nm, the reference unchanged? 413.233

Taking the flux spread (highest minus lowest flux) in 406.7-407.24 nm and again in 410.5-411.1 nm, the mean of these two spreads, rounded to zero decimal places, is 14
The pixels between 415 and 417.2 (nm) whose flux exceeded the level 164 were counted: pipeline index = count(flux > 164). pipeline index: 11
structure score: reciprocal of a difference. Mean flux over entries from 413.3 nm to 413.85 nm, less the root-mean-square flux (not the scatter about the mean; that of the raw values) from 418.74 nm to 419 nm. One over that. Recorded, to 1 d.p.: -0.1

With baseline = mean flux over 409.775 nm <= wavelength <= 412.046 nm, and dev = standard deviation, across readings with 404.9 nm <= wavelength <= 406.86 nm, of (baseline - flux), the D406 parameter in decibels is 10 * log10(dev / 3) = 2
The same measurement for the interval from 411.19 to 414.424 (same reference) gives 1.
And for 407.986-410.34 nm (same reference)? 9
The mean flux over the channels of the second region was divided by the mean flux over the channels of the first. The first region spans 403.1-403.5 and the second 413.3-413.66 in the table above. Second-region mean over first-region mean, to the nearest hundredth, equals 0.96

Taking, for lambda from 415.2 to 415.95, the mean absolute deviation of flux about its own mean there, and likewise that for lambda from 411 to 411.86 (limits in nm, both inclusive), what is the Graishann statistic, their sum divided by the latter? 1.6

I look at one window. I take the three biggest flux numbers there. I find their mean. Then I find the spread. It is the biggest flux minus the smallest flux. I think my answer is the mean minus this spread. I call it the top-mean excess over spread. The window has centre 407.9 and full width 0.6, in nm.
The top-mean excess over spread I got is 164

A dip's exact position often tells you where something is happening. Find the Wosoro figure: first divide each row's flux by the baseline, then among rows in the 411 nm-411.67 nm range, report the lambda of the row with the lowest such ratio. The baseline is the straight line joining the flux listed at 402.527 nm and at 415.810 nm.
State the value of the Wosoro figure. 411.050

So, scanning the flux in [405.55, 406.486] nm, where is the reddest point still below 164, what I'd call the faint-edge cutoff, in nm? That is 406.439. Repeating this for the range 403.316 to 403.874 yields 403.734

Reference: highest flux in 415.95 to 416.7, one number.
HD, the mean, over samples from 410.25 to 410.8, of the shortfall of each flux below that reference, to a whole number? 44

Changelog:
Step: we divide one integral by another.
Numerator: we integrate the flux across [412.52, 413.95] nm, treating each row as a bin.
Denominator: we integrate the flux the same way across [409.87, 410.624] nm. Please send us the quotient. 2.7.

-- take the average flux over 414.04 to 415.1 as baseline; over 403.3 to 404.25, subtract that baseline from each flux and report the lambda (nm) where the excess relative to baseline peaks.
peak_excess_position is 404.013 nm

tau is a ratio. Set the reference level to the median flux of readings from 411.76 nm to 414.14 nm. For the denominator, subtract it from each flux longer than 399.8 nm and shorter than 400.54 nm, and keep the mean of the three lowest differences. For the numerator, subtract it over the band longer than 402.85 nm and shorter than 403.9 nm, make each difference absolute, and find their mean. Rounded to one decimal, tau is 1.0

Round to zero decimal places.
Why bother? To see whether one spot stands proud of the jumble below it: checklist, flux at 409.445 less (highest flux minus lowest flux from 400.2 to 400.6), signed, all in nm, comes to 146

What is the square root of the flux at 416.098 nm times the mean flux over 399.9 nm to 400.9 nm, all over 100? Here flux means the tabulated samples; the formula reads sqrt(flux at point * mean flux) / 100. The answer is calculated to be 1.64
